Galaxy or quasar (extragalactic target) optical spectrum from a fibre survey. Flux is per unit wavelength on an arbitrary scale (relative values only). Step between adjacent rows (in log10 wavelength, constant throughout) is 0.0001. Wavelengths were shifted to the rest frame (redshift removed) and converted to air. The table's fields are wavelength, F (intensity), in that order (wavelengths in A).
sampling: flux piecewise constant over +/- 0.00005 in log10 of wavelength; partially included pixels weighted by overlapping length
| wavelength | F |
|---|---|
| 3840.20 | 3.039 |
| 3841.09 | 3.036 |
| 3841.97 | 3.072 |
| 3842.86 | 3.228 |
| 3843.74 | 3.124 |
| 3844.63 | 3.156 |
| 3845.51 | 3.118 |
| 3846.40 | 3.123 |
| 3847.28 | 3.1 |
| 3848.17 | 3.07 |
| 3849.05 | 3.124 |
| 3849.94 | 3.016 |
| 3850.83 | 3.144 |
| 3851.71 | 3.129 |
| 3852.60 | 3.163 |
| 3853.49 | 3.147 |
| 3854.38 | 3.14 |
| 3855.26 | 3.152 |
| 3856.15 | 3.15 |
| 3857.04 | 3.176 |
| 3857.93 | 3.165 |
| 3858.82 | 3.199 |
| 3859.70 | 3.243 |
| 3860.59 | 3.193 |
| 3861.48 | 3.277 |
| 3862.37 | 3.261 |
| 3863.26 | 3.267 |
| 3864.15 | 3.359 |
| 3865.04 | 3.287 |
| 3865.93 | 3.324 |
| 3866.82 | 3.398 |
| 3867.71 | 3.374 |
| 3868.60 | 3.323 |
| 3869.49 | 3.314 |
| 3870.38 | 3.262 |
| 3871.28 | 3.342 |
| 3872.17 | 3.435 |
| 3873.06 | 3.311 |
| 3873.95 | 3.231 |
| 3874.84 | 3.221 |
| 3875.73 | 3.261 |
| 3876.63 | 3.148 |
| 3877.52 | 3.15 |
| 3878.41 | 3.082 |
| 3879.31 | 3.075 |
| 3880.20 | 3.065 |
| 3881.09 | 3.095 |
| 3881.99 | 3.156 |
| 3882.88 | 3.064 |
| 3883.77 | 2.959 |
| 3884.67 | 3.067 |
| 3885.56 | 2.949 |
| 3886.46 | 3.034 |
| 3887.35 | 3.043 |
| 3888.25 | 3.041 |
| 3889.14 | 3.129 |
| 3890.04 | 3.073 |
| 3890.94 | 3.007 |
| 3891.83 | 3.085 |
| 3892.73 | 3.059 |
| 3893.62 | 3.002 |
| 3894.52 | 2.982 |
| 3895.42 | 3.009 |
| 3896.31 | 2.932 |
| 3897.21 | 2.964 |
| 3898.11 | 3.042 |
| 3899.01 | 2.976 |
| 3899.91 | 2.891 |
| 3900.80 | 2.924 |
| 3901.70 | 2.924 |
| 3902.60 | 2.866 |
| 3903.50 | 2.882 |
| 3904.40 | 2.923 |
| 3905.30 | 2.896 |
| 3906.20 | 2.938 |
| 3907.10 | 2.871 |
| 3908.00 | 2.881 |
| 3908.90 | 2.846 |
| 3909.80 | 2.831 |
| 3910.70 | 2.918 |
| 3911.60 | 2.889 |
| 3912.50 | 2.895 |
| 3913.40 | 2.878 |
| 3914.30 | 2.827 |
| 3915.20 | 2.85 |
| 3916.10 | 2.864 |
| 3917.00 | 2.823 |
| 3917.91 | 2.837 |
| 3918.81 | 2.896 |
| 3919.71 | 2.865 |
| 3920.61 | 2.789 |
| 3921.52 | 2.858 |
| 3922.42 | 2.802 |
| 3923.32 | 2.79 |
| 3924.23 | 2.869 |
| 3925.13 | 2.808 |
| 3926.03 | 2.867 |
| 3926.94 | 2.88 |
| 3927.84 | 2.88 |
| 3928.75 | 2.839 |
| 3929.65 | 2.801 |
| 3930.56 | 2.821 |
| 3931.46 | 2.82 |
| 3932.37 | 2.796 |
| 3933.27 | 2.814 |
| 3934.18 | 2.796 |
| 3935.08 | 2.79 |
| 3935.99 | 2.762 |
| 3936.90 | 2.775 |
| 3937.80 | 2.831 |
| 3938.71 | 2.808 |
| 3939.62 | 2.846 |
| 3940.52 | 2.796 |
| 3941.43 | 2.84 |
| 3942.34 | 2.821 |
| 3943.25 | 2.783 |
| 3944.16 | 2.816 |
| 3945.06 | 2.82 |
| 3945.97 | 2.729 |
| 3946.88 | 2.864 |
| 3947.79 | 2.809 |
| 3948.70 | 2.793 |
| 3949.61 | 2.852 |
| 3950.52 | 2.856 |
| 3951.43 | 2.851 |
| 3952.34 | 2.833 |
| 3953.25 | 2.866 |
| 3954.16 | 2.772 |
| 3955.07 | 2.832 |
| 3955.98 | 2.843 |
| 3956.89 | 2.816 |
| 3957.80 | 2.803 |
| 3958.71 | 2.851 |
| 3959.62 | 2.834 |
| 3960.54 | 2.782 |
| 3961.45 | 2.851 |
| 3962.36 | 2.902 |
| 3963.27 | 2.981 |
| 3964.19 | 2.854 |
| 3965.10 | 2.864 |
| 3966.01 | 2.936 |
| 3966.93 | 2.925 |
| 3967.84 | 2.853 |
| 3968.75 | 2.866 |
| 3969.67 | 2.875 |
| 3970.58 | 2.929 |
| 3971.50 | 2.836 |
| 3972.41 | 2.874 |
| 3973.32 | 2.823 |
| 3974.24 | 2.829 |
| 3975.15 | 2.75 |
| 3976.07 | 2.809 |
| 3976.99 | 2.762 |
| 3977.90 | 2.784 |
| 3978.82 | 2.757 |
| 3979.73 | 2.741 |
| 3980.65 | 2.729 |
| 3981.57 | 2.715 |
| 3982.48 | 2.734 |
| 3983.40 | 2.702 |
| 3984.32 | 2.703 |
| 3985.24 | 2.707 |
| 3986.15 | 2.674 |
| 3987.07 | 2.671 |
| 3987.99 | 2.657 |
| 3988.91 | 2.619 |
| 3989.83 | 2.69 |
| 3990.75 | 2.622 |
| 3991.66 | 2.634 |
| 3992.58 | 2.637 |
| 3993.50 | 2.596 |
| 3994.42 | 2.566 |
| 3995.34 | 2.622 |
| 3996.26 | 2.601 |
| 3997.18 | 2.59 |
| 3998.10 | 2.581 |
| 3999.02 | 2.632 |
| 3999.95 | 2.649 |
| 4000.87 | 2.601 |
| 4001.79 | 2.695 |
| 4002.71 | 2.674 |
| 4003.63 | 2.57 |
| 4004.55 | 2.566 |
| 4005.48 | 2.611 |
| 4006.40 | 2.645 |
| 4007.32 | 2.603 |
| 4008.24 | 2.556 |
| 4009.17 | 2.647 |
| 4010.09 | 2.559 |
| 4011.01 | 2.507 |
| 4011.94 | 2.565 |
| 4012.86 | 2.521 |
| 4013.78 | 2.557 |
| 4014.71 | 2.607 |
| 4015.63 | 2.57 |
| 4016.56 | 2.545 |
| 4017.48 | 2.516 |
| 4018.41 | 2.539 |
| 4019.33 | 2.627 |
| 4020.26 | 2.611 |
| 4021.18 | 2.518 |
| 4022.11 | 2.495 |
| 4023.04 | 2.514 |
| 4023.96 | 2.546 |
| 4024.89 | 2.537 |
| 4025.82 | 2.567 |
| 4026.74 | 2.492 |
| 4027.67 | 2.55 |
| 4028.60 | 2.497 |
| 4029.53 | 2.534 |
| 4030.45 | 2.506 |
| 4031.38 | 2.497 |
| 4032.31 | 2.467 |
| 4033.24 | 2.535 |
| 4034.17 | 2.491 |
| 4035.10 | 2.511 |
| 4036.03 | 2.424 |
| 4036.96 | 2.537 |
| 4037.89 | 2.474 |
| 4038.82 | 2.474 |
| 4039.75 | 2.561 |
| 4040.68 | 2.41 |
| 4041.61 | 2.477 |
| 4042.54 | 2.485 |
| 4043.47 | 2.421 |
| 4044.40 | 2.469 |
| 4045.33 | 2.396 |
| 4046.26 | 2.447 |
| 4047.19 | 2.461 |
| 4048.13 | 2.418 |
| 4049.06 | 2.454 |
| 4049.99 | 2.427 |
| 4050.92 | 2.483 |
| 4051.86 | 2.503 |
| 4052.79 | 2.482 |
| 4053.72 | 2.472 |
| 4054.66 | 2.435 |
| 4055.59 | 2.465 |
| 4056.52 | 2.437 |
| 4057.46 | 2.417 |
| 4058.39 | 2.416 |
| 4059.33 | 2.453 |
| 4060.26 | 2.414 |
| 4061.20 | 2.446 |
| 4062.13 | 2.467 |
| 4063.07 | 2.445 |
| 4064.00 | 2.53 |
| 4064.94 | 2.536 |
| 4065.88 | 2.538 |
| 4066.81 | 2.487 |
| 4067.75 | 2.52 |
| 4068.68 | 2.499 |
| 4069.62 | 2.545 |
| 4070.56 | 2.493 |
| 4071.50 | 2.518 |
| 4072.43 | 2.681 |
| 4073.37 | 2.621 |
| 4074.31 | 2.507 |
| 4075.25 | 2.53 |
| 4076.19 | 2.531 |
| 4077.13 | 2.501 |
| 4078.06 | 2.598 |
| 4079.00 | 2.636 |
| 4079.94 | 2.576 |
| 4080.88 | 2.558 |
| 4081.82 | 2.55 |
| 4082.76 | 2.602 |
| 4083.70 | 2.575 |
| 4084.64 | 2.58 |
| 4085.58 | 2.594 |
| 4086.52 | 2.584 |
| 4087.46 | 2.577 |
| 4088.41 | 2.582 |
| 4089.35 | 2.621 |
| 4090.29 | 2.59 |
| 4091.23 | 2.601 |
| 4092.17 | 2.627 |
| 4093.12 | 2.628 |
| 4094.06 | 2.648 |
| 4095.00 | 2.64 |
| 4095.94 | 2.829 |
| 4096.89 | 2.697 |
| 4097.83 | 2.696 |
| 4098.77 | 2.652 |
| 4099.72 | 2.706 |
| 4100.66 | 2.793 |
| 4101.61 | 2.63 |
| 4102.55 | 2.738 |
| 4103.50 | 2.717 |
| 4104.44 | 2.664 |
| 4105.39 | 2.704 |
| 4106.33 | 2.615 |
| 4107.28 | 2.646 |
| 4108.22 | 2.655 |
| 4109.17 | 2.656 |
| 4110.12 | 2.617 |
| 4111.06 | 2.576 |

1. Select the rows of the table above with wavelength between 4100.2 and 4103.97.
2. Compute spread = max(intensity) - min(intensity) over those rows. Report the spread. 0.16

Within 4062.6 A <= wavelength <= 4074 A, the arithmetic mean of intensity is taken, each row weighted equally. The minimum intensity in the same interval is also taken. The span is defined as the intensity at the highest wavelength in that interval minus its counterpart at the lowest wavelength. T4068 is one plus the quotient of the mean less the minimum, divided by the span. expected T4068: 1.5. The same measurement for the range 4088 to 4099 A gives 2.0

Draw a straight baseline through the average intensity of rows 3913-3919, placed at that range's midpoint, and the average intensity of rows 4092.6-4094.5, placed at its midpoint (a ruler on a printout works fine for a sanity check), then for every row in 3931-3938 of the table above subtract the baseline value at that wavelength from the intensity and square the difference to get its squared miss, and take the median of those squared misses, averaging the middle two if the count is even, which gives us 0.001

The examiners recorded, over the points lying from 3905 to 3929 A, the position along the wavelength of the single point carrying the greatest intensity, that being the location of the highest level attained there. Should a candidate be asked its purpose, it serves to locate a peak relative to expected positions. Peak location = 3906.20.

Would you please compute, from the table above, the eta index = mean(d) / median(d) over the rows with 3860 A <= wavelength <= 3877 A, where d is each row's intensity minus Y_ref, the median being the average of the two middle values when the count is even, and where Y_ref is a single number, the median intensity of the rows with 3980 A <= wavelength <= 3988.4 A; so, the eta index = 1.01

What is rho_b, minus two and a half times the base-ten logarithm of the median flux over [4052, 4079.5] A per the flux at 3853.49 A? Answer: 0.25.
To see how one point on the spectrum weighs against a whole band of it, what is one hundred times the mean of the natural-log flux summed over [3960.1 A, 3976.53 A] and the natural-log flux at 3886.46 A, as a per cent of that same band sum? 52.9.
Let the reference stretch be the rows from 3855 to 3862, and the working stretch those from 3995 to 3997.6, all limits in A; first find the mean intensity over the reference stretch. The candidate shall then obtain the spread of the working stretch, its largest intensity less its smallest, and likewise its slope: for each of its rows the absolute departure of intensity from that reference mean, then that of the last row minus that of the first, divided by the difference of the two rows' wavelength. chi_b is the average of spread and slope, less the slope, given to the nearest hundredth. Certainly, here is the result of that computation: 0.01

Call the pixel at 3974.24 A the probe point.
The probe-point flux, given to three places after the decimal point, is 2.829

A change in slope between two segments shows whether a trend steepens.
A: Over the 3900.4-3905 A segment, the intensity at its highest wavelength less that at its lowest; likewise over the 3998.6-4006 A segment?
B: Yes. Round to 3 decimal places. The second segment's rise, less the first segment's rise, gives -0.020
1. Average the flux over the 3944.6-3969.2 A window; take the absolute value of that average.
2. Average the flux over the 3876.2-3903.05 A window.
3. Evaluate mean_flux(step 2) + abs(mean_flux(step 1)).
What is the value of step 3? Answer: 5.87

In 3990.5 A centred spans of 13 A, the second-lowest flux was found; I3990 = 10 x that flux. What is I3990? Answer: 26.0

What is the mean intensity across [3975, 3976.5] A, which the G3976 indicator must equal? 2.78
